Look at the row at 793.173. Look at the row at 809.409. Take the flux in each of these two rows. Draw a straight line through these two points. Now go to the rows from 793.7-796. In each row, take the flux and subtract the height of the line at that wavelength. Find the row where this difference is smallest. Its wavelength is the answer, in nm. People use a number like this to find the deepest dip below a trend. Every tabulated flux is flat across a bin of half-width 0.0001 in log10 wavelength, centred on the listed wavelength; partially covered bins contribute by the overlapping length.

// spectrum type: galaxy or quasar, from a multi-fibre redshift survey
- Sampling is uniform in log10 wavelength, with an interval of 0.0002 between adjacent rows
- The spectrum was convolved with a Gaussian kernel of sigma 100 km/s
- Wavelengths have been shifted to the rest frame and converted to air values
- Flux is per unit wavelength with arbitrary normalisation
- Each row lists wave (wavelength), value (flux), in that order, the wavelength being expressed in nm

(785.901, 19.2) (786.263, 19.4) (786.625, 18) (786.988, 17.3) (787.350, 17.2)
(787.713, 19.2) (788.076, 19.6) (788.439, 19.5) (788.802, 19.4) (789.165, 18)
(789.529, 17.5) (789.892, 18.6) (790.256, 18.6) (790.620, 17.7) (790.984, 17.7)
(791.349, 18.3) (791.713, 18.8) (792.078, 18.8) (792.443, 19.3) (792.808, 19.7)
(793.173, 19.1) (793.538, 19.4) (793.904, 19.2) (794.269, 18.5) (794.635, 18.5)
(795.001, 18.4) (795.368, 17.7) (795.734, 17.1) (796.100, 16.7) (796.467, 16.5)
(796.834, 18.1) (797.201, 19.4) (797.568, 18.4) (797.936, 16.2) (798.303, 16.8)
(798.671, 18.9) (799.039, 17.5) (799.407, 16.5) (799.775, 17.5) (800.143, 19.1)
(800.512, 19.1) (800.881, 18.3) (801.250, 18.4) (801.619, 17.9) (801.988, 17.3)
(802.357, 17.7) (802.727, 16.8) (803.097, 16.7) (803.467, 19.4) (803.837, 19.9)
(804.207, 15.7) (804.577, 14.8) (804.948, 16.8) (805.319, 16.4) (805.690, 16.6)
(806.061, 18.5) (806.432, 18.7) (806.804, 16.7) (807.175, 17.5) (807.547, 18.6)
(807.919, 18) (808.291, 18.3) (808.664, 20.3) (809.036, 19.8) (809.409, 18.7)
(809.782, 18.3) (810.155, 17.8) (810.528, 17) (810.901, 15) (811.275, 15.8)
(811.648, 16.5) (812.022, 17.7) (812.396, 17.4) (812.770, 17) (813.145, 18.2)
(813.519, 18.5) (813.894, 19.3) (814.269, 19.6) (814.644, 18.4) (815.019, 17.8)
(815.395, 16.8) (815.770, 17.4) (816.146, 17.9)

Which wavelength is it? 795.734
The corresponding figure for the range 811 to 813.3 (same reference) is 811.275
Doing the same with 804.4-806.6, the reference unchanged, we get 804.577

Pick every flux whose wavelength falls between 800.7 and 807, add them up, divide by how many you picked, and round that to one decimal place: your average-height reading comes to 17.4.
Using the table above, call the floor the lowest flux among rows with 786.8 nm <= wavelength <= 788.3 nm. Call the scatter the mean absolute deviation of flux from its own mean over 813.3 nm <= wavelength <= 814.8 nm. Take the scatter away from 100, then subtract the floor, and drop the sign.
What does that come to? 82.3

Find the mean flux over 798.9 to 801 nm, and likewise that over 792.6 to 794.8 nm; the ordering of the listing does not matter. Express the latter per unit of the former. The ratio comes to 1.06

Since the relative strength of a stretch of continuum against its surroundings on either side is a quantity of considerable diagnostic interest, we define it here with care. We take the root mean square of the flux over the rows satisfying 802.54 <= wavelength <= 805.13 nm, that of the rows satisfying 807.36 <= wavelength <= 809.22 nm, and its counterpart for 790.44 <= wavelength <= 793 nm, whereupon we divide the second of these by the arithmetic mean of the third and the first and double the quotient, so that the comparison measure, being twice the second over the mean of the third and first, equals 2.12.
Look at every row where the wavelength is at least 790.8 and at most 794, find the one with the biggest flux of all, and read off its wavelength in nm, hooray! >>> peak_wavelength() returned 792.808 nm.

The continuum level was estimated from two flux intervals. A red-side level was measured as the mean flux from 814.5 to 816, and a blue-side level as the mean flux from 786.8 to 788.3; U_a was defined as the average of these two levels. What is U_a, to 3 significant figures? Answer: 18.0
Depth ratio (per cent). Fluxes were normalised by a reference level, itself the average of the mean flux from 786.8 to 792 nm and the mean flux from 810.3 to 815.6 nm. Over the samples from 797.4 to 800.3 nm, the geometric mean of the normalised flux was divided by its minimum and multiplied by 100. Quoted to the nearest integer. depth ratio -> 109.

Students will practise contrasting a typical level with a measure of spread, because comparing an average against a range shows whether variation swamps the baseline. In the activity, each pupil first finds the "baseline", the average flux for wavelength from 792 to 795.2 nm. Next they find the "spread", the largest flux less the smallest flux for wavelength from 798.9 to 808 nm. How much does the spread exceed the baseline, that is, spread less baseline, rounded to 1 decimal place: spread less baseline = -13.9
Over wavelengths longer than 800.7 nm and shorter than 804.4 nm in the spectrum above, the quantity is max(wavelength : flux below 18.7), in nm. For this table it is 804.207 nm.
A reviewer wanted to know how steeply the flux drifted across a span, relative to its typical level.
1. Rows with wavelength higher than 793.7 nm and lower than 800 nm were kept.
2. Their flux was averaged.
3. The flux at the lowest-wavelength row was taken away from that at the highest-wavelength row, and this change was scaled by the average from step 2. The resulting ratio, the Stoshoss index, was -0.096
